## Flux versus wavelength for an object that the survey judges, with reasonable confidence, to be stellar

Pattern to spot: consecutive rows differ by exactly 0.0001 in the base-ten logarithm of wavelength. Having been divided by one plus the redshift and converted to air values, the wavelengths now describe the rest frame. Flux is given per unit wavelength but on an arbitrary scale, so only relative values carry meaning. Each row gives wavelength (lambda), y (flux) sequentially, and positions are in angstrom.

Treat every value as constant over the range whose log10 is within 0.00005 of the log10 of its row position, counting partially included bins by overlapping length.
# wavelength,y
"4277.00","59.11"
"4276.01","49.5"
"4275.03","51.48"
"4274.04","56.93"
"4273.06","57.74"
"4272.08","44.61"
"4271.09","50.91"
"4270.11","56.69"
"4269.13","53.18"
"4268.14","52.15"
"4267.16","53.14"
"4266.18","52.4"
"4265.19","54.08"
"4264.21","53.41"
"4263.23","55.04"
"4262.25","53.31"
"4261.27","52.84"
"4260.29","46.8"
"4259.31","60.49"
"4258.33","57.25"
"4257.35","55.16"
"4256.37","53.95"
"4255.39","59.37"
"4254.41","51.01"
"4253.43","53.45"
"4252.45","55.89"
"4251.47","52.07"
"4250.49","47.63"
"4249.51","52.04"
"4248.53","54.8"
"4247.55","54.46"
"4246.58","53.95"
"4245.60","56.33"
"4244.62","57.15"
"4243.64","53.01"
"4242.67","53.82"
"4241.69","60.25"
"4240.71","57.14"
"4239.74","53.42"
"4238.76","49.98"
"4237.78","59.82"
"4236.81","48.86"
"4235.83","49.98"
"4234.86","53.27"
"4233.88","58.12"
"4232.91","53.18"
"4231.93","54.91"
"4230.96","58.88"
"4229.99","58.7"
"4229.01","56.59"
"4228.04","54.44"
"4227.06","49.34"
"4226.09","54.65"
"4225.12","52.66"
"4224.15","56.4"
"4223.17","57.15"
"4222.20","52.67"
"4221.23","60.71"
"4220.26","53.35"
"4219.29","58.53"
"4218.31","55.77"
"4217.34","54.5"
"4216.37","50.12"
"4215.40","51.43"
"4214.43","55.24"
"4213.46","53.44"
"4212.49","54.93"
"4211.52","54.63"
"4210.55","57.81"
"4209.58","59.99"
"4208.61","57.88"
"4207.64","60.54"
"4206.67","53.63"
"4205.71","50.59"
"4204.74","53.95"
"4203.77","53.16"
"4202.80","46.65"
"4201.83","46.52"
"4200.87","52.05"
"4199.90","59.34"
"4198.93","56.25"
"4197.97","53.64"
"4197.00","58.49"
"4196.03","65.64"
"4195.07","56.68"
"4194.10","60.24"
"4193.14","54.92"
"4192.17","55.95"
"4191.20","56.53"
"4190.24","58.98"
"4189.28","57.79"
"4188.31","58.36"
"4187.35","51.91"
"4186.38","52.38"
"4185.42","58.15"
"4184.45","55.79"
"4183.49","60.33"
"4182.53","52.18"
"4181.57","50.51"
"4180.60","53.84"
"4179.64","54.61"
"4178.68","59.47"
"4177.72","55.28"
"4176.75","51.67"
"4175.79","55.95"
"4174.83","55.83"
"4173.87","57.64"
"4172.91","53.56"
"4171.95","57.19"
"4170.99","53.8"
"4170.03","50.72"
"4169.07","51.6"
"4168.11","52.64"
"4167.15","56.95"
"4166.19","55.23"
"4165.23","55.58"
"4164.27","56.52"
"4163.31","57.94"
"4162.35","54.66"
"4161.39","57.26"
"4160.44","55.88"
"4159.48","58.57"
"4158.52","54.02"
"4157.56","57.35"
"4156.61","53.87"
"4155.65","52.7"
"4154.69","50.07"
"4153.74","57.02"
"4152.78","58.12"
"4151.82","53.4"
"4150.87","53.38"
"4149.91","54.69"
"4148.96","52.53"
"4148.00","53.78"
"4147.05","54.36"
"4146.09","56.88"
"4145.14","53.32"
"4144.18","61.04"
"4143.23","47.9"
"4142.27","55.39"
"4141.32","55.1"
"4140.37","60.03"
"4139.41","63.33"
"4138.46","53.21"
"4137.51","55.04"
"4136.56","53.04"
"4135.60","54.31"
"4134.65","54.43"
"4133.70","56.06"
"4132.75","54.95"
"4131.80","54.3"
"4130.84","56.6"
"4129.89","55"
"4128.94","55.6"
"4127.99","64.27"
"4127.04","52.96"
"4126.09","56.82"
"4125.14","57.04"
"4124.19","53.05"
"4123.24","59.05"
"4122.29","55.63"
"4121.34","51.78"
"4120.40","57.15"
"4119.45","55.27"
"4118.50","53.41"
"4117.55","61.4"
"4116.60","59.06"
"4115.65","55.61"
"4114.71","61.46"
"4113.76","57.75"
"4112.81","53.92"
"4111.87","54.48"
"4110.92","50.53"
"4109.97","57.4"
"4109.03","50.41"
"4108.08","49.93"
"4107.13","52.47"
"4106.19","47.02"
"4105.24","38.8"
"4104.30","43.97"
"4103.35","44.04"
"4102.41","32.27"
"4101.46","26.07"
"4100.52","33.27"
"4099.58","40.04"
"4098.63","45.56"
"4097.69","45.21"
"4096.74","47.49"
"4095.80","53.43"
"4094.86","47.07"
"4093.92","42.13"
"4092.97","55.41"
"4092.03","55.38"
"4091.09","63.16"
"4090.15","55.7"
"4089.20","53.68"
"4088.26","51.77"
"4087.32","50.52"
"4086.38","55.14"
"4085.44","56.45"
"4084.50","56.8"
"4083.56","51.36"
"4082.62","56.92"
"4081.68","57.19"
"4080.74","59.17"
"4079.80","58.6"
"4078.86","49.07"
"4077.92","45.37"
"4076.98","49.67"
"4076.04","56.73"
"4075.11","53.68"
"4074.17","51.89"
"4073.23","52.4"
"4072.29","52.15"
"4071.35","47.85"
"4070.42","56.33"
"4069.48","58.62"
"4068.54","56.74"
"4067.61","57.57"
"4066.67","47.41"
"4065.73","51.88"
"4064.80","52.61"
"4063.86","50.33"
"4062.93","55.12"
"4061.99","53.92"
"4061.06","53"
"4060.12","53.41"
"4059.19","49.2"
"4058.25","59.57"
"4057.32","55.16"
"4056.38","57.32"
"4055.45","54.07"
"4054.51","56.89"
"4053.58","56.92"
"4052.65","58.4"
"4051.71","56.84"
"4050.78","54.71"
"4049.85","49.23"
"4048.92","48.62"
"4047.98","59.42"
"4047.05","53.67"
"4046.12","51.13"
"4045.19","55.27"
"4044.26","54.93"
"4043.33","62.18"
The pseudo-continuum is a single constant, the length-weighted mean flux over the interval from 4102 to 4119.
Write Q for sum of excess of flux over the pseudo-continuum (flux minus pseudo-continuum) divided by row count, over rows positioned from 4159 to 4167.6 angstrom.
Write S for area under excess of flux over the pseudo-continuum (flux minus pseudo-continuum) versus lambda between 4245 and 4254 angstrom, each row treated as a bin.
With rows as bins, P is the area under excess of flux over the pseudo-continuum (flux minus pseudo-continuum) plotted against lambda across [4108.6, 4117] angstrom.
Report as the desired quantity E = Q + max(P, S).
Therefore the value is 41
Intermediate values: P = 35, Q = 5.1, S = 18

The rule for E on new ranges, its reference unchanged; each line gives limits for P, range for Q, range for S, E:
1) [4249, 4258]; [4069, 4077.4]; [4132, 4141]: 43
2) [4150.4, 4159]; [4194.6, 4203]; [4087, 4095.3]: 30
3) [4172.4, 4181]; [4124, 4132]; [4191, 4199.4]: 57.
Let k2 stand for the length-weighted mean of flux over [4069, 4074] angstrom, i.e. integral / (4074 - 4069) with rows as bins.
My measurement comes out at 53.3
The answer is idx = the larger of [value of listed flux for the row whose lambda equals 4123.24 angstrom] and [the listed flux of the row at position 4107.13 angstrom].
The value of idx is 59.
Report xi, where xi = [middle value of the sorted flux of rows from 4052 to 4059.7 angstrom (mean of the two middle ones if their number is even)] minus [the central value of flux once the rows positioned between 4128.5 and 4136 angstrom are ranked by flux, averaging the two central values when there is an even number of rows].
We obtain 2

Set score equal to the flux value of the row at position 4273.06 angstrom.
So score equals 57.74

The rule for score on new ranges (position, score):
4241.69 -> 60.25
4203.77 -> 53.16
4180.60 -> 53.84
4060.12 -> 53.41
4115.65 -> 55.61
